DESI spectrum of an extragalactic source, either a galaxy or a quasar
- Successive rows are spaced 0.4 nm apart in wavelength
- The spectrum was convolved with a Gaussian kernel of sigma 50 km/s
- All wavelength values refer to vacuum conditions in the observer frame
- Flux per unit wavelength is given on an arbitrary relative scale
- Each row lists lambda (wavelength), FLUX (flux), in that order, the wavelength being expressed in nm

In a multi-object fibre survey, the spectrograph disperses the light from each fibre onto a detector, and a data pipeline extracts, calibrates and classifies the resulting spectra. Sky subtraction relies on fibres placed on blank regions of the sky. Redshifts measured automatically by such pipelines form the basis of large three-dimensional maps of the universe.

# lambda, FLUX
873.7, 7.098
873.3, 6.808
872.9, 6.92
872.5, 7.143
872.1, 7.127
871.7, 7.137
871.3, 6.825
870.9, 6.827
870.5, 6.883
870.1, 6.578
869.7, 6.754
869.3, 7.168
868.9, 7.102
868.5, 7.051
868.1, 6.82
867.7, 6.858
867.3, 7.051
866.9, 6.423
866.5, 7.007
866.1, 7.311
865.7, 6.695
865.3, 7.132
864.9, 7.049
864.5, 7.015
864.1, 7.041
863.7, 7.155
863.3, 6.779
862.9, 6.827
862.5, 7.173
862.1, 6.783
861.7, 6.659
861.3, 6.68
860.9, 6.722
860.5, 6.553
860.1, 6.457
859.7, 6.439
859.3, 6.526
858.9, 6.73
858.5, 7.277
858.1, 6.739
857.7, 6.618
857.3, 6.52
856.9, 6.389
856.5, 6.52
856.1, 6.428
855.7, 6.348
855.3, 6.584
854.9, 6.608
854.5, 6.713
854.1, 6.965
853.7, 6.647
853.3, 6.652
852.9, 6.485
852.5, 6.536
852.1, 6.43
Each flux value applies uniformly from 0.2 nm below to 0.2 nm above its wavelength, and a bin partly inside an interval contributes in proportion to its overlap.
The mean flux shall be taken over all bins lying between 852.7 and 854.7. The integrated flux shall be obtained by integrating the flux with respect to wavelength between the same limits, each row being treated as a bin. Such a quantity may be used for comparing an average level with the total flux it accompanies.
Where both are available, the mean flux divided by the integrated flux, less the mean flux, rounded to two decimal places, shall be -6.19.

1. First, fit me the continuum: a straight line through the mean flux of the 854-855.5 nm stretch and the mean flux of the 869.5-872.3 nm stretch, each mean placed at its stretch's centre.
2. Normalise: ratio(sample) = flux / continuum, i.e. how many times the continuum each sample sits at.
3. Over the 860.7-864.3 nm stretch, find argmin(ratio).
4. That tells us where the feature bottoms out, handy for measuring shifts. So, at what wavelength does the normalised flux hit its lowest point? 861.7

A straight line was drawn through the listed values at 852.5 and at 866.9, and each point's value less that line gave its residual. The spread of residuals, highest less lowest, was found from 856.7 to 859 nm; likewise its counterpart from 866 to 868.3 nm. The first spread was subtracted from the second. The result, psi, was -0.02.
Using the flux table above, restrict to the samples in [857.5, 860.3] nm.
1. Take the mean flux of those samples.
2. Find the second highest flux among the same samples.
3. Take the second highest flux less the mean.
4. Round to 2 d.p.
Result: 0.06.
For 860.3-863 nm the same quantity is 0.06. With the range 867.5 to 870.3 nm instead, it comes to 0.20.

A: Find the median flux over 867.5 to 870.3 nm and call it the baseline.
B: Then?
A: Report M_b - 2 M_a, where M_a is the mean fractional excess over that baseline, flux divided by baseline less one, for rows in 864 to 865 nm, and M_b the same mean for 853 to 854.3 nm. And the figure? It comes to -0.07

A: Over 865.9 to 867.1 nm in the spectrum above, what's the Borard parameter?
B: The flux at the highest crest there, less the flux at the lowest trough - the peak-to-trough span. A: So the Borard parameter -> 0.9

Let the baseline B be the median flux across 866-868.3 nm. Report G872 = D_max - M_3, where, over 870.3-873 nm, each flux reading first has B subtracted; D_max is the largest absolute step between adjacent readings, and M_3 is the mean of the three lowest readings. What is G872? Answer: 0.40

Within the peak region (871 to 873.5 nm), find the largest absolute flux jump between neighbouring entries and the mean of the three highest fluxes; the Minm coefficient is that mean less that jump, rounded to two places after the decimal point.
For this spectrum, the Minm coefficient 6.82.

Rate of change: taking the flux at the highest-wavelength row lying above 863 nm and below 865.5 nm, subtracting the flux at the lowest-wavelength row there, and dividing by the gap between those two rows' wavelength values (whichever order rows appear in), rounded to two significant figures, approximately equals 0.18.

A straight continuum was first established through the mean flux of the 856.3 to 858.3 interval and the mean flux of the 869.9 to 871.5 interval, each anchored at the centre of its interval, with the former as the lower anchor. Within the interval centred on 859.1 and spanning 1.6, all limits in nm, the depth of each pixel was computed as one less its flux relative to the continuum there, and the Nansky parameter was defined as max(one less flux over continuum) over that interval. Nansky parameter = 0.02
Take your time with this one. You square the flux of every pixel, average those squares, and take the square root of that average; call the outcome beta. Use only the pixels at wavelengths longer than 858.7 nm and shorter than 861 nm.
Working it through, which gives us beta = 6.57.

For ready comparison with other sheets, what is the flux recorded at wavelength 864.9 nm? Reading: 7.049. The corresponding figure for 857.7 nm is 6.618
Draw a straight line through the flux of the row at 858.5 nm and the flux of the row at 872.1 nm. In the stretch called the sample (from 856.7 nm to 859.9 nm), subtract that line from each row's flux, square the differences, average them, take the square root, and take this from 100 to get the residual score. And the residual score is 99.3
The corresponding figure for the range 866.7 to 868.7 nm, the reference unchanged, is 99.6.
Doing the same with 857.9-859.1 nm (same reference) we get 99.6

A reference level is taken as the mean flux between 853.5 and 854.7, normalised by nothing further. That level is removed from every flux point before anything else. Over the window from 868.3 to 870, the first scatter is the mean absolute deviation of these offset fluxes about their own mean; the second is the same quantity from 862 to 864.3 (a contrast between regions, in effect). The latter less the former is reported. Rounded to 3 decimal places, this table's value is 0.031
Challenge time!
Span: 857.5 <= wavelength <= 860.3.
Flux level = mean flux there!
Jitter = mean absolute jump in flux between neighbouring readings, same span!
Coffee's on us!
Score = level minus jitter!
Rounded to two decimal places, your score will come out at 6.43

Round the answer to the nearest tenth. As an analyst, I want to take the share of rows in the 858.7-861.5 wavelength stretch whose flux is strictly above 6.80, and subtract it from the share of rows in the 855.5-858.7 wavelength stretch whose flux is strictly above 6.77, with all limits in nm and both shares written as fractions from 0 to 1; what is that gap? 0.1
